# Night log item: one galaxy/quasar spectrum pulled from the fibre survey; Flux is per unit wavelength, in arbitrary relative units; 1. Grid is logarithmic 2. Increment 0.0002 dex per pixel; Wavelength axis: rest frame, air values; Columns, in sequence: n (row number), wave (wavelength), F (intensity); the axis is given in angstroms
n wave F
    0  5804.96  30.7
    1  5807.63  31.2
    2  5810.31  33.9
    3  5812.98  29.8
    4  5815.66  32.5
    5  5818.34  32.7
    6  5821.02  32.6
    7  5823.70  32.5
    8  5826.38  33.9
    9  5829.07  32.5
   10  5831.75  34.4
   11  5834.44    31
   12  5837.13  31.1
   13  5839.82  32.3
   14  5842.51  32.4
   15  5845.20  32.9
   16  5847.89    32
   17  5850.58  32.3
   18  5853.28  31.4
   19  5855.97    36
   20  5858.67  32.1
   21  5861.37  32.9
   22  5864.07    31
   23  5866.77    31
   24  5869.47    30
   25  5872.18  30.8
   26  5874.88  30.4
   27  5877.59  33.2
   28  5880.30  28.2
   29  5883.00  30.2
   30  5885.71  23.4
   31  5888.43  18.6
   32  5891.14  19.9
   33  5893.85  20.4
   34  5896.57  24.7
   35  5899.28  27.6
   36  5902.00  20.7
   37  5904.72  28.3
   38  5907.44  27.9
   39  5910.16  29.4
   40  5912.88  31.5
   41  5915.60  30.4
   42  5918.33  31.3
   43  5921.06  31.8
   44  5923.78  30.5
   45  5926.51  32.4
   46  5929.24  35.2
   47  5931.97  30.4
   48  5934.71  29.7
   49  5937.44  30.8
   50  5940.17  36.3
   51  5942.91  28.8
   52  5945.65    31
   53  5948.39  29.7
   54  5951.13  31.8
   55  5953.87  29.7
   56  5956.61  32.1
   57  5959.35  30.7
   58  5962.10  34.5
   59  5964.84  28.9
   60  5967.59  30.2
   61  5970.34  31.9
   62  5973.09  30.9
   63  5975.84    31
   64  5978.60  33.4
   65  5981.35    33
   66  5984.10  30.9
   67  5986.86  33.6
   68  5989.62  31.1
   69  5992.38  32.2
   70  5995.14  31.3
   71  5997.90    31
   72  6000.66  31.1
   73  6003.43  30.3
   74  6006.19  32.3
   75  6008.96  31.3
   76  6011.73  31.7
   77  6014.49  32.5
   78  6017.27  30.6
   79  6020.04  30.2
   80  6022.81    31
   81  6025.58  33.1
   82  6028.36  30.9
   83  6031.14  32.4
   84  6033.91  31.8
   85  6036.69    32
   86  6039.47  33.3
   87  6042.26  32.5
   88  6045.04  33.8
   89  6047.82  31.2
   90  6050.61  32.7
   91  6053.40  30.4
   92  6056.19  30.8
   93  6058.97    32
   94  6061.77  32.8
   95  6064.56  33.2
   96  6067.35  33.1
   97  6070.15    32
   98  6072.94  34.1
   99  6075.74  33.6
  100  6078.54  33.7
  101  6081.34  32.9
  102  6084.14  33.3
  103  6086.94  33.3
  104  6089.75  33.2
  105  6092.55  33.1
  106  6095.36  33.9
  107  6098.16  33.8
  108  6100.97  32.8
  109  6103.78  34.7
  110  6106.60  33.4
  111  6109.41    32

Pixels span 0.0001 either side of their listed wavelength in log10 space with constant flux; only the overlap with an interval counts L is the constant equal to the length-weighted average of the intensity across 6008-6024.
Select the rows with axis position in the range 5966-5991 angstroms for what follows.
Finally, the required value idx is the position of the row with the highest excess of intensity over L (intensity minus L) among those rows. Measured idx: 5986.86 angstroms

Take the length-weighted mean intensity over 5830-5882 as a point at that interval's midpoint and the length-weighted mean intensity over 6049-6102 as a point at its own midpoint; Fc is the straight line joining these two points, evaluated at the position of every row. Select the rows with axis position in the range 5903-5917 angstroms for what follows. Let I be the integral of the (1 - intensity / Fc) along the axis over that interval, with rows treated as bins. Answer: 1.2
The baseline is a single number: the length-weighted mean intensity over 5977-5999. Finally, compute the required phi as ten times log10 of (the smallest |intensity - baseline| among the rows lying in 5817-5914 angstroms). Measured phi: -14.0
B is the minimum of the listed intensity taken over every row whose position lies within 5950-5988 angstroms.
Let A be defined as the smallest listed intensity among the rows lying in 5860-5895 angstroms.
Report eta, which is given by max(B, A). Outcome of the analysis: 28.9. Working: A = 18.6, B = 28.9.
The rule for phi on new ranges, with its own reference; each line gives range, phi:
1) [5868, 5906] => 0.6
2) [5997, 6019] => -6.2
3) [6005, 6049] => -12.2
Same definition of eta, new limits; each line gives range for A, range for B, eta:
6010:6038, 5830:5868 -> 31.0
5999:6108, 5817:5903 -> 30.2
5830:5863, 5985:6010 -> 31.0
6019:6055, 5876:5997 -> 30.2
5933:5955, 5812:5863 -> 29.8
